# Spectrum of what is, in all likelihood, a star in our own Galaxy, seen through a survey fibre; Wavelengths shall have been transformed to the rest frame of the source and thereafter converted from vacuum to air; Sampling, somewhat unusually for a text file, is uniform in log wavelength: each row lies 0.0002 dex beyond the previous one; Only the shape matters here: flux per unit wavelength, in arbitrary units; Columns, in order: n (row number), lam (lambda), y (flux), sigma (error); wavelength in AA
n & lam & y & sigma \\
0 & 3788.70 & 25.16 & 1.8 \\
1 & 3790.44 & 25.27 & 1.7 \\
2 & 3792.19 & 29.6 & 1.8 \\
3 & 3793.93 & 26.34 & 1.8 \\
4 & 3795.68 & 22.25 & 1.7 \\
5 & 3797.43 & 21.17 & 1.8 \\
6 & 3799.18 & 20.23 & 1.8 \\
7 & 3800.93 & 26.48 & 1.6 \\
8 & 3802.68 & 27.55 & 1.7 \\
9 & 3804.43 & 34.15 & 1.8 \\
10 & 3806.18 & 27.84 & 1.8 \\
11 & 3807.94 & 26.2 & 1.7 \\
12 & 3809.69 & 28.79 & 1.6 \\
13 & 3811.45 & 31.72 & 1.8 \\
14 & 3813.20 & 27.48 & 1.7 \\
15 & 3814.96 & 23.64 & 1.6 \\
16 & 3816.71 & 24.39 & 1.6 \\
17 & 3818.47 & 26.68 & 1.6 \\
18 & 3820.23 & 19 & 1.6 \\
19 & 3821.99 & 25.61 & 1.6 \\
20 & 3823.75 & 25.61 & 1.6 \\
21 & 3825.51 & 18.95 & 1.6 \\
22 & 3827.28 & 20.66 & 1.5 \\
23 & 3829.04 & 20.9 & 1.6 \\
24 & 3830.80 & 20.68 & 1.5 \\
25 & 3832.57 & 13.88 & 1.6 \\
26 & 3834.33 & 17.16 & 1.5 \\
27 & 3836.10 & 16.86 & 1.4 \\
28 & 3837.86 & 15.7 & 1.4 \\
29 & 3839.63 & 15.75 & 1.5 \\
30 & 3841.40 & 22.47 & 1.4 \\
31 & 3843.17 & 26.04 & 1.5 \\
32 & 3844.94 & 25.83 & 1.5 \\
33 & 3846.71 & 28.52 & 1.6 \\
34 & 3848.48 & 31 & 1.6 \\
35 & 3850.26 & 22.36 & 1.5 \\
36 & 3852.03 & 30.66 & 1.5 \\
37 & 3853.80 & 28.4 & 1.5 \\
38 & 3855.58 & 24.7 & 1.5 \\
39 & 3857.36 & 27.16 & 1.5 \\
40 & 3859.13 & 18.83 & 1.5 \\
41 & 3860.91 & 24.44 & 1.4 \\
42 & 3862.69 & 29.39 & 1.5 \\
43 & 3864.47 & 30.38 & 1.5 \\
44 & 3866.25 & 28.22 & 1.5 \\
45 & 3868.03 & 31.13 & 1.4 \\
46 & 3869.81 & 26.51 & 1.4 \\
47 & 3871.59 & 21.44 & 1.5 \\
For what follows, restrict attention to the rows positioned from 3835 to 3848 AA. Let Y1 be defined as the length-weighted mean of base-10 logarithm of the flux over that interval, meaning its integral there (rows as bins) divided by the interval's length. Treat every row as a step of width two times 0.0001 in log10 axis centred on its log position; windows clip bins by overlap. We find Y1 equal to 1.33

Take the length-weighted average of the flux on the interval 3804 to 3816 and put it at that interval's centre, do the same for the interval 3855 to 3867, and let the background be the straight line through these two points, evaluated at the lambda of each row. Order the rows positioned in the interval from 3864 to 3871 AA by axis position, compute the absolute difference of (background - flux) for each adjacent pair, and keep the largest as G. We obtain 4.55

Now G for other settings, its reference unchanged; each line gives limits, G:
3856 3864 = 8.26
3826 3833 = 6.73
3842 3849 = 2.76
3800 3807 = 6.67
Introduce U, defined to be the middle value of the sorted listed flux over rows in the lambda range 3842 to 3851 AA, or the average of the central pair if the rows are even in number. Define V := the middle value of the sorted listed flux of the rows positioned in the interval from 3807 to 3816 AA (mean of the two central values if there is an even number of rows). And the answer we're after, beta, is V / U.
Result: 1.06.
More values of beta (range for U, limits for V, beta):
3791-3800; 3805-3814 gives 1.25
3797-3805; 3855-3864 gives 0.93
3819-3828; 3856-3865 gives 1.31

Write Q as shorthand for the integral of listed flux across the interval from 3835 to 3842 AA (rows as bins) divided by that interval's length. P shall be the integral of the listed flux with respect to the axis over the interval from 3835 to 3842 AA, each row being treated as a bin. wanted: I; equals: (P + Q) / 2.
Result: 70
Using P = 122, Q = 17.5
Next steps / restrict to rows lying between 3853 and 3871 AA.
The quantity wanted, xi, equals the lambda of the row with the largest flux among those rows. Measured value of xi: 3868.03 AA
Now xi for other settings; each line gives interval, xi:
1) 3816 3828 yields 3818.47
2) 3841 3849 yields 3848.48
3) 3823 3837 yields 3823.75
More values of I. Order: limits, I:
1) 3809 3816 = 111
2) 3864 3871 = 115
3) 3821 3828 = 91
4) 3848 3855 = 111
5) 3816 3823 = 96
